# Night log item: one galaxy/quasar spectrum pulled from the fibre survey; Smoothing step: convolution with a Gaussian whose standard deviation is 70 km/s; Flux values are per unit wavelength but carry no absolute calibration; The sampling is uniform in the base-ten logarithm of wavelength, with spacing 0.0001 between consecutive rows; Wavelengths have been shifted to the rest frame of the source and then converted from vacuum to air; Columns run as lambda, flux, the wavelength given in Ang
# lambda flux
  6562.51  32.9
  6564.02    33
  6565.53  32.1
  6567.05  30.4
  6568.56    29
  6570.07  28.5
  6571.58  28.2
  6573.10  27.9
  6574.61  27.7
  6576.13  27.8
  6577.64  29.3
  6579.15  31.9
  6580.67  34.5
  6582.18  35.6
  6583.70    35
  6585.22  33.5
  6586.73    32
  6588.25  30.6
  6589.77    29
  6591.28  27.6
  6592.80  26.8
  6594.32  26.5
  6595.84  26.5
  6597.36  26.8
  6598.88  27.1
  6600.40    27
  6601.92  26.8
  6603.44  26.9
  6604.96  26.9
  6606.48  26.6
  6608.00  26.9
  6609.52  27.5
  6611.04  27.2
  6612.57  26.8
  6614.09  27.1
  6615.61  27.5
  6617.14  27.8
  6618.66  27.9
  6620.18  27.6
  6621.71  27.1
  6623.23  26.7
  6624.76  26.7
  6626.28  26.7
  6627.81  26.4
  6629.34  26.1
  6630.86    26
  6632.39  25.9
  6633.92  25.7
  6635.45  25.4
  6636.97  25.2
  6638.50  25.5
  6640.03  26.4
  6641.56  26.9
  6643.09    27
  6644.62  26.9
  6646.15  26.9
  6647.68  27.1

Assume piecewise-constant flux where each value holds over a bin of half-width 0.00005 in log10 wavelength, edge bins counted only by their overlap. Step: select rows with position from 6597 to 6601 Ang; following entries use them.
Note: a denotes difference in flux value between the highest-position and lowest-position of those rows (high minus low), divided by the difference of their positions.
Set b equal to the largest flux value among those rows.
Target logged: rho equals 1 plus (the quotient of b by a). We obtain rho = 413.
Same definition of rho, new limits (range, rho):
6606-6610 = 94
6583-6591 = -34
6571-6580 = 66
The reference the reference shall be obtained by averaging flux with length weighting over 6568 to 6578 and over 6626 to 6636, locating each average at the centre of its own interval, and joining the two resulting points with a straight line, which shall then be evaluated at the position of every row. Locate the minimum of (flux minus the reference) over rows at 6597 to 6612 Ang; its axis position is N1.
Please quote 6597.36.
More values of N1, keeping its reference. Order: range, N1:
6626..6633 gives 6632.39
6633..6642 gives 6636.97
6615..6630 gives 6629.34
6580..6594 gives 6592.80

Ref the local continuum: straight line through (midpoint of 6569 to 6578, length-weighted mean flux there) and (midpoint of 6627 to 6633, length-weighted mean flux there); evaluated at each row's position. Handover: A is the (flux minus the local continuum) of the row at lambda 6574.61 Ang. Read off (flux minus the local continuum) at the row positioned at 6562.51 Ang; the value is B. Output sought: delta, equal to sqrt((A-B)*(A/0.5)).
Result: 2.1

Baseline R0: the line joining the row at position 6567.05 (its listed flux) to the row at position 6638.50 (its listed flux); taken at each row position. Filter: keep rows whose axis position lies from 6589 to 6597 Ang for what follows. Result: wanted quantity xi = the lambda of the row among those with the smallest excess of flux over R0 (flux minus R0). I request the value 6594.32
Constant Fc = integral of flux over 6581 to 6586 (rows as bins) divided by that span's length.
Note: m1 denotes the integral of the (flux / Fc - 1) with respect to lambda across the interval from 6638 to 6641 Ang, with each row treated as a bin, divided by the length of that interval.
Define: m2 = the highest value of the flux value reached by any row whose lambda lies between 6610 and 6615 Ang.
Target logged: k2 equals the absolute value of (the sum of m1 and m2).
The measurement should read 27.0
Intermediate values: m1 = -0.25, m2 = 27.2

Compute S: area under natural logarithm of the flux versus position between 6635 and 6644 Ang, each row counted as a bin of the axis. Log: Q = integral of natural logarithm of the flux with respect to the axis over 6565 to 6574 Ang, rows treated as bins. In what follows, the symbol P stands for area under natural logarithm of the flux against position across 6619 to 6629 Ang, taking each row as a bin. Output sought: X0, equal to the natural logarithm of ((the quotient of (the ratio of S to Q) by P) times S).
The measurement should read -0.147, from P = 32.9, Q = 30.4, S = 29.4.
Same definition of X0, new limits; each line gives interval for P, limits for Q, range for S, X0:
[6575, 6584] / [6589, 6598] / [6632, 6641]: -0.081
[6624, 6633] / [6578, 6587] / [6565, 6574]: -0.010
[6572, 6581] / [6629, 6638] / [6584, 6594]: 0.260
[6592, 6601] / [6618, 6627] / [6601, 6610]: 0.001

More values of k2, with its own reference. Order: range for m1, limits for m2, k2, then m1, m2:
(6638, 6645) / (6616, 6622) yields 27.7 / -0.23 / 27.9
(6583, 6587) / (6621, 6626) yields 27.1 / -0.03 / 27.1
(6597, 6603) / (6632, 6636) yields 25.7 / -0.22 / 25.9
